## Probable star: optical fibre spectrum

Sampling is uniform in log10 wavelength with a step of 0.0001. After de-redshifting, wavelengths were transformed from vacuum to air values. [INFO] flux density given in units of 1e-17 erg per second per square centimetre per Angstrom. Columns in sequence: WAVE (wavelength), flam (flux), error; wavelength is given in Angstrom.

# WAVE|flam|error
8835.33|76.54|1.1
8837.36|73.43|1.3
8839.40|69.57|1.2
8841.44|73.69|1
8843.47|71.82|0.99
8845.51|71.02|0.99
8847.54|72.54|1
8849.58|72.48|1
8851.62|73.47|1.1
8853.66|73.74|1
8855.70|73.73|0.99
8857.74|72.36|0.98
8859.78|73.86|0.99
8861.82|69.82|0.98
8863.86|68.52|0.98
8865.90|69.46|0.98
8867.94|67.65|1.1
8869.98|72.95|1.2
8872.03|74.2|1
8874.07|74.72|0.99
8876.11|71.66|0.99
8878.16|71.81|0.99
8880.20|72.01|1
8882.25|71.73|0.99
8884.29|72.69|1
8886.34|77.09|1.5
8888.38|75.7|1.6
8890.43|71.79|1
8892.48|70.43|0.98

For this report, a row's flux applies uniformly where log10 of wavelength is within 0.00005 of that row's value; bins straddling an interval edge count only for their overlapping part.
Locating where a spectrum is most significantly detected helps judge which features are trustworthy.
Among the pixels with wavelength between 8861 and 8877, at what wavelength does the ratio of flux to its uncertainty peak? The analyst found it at 8874.07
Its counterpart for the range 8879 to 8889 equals 8884.29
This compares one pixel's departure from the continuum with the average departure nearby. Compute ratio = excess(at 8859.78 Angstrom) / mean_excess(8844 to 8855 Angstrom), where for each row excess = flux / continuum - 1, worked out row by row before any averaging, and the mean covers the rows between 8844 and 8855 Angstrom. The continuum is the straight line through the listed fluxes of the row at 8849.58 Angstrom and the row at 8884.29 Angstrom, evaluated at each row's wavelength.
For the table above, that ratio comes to 8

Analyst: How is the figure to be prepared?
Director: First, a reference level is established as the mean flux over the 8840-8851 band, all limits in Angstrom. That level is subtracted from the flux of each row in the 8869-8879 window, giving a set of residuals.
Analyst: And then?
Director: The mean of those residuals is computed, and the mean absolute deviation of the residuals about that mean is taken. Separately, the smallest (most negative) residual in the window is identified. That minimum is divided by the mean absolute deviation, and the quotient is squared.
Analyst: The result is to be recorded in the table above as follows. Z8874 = 0.3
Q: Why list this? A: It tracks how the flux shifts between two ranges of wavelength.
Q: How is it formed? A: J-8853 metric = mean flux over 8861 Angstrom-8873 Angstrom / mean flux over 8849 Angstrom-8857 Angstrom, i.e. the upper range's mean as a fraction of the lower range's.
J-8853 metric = 0.96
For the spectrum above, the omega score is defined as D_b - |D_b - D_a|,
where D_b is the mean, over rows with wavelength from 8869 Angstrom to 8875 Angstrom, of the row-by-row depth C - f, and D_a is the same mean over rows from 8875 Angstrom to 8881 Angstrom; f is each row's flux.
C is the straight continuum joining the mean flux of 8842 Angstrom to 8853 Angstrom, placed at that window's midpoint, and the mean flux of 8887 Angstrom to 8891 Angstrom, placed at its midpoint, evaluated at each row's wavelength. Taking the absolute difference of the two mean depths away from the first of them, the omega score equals -3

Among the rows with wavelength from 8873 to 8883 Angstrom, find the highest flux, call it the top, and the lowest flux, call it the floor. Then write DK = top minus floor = 3.1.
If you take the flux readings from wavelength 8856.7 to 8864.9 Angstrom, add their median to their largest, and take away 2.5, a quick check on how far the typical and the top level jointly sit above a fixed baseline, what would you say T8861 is 142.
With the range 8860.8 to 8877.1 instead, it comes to 143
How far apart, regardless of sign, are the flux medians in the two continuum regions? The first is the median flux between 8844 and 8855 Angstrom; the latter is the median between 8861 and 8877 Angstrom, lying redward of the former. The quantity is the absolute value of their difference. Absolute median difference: 1.8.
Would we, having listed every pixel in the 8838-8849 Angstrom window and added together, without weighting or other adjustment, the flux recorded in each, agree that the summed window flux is 359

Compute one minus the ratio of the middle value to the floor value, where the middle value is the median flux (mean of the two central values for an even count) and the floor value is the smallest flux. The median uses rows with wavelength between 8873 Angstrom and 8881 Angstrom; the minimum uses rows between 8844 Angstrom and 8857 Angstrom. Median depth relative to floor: -0.013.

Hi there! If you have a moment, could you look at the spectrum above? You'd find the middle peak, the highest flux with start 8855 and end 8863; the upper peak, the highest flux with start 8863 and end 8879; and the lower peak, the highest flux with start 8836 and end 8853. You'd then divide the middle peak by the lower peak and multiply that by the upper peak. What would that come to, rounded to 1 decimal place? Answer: 74.9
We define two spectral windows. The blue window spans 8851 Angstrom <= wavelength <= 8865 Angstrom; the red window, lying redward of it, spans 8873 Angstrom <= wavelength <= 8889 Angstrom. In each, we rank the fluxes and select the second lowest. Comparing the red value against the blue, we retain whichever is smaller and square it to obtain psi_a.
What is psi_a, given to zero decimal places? 4875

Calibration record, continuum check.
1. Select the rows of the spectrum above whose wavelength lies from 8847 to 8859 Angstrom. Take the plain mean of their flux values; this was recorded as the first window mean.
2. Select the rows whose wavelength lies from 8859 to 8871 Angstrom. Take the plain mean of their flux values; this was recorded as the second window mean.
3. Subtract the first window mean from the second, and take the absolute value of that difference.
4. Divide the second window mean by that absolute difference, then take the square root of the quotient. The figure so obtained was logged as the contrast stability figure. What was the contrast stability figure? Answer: 5.1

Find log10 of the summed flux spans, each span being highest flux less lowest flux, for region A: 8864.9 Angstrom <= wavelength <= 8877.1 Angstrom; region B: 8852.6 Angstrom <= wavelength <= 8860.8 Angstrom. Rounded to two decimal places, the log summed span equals 0.93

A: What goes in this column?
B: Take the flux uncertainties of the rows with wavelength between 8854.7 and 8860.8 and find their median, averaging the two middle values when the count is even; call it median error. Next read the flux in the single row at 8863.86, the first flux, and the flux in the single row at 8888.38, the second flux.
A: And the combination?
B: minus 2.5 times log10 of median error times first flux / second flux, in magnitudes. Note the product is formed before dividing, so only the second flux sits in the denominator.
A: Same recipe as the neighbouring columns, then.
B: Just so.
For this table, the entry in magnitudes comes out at 0.12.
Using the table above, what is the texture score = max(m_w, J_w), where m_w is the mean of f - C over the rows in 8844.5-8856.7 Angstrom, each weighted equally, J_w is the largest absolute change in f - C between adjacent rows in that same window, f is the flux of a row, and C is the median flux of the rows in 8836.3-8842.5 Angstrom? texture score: 1.5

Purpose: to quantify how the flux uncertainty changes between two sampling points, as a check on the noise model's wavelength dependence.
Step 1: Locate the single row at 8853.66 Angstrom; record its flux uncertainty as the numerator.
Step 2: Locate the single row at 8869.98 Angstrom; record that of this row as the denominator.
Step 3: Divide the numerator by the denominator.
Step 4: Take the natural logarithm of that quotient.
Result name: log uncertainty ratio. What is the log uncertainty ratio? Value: -0.18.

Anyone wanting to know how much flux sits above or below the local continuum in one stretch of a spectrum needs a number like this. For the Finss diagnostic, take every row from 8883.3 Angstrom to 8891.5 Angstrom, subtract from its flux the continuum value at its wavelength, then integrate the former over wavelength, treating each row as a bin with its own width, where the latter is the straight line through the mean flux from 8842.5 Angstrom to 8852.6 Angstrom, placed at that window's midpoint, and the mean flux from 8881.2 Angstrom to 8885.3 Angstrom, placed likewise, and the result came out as 17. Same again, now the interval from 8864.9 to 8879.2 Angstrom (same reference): -6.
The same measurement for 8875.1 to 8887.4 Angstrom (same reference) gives 8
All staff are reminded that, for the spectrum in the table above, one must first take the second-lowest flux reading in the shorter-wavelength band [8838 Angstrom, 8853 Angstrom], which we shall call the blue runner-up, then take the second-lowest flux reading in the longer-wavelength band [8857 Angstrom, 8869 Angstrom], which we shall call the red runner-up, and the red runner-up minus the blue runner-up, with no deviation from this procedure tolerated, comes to -2.5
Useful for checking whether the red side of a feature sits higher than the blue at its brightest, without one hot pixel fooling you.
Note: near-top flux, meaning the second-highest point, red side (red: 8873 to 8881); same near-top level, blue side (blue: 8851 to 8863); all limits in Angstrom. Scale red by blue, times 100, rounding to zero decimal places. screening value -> 98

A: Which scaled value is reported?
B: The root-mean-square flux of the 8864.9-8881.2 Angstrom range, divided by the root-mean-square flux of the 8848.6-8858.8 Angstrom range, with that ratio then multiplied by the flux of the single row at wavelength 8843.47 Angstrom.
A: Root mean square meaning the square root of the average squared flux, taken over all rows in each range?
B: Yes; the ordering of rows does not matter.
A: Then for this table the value 71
